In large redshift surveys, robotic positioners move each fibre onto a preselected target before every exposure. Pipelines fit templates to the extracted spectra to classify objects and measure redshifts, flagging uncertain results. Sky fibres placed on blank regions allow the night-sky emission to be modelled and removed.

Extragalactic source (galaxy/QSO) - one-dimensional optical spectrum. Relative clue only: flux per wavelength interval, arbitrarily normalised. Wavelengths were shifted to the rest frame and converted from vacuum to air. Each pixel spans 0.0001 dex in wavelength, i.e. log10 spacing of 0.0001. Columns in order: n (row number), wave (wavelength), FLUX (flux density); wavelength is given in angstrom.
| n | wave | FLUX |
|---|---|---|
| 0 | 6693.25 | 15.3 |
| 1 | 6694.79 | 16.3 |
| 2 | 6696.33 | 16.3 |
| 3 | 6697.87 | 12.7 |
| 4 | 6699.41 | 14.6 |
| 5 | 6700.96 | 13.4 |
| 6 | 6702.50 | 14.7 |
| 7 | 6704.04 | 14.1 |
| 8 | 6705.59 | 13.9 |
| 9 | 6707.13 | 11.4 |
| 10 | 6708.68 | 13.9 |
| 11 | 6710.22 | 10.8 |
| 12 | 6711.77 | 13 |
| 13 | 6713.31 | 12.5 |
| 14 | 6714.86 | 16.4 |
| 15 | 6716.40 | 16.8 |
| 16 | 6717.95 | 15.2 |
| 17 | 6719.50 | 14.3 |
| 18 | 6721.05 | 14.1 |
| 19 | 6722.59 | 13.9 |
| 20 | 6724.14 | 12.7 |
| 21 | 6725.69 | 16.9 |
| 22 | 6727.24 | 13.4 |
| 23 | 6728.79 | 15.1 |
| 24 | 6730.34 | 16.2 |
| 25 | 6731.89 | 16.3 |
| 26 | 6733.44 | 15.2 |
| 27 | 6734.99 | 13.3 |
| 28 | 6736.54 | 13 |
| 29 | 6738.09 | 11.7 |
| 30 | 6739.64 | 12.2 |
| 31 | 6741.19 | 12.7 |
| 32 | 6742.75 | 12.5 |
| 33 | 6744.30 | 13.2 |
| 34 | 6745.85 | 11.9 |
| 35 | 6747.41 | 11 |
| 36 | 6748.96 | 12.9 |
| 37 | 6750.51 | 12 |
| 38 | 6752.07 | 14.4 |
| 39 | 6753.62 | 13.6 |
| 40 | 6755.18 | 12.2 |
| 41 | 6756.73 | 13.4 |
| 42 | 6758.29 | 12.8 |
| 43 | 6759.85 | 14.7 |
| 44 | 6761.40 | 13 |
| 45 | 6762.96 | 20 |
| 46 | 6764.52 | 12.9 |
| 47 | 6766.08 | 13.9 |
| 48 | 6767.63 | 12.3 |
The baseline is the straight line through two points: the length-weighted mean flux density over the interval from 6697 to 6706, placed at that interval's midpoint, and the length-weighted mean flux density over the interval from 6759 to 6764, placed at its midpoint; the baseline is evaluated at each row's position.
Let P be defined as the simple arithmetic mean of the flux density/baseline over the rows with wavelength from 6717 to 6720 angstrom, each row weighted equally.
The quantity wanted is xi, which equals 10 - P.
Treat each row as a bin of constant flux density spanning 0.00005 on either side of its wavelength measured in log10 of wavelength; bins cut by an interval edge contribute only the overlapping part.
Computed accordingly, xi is 8.98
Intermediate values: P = 1.02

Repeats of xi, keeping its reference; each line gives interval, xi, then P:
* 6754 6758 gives 9.18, 0.82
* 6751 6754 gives 9.09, 0.91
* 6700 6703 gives 8.99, 1.01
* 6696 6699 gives 8.95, 1.05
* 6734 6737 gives 9.12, 0.88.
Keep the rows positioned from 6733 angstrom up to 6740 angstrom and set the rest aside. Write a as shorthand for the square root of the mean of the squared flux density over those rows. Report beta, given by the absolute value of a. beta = 13.1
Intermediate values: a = 13.1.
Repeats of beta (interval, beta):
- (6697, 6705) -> 13.9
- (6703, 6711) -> 12.9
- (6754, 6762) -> 13.2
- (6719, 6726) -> 14.4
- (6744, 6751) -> 12.2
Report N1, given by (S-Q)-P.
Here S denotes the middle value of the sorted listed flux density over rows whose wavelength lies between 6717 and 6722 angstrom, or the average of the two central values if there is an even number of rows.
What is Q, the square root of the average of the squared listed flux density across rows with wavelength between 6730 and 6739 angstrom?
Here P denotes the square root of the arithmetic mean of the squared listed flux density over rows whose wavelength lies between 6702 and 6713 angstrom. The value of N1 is -13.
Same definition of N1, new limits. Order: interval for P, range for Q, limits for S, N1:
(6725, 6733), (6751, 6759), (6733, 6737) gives -16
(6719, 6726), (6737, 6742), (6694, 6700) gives -11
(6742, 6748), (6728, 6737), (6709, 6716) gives -14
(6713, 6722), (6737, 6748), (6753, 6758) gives -14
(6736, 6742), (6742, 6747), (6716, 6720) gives -10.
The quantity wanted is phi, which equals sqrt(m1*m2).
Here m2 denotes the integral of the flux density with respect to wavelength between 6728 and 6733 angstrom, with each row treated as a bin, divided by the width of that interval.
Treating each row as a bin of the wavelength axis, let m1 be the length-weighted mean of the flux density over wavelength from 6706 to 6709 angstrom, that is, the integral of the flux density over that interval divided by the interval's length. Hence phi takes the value 14.1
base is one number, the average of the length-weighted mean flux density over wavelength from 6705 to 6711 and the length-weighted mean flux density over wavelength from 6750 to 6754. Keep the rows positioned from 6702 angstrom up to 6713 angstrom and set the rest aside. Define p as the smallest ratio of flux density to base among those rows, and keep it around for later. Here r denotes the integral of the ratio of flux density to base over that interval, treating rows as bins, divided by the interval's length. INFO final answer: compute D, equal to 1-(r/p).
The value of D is -0.21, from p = 0.84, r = 1.01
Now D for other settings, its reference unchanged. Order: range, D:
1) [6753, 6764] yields -0.17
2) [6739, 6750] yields -0.12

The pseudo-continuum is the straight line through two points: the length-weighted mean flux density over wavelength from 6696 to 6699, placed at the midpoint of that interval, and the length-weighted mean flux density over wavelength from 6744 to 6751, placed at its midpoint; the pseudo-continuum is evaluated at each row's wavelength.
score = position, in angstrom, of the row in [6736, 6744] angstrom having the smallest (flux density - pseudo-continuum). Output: 6738.09 angstrom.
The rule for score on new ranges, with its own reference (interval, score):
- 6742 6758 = 6747.41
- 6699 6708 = 6707.13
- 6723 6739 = 6738.09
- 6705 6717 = 6710.22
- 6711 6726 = 6713.31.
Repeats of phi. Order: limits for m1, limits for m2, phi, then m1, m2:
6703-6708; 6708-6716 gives 13.4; 13.2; 13.5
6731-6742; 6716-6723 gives 14.1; 13.5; 14.8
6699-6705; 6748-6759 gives 13.6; 14.2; 13.0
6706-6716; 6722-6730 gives 13.8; 13.2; 14.5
